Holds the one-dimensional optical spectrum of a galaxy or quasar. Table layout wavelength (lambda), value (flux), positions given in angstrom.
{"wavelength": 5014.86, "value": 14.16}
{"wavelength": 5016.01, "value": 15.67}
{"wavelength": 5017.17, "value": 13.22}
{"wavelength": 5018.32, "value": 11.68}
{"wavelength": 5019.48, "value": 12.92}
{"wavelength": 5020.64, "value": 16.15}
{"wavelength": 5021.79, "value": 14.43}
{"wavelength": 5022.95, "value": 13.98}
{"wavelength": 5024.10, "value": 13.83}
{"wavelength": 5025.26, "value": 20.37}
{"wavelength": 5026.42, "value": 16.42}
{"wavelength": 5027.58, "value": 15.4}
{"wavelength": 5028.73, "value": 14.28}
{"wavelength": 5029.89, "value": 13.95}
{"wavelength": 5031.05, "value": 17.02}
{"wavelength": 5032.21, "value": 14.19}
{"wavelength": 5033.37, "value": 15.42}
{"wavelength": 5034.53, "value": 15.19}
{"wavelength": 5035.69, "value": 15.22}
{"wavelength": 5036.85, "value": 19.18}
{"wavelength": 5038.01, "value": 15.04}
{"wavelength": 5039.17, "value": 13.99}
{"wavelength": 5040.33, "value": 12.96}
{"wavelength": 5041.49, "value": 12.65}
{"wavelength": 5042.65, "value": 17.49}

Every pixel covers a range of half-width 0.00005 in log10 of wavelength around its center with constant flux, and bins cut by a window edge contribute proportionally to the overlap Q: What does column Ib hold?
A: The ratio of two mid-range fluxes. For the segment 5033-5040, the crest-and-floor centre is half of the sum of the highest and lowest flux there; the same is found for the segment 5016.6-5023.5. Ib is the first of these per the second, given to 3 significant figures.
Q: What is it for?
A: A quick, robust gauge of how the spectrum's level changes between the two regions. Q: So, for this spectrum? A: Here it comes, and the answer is 1.19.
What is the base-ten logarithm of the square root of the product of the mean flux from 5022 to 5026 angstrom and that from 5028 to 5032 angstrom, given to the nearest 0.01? 1.19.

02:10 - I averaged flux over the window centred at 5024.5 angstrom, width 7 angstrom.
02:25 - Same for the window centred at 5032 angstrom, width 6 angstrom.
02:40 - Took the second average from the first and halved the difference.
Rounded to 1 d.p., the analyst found 0.3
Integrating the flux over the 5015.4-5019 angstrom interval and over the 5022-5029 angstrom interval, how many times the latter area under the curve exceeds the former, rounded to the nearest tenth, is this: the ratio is 2.3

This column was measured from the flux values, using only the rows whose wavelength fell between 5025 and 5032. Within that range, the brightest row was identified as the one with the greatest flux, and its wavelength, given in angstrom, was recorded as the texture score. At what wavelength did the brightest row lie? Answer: 5025.26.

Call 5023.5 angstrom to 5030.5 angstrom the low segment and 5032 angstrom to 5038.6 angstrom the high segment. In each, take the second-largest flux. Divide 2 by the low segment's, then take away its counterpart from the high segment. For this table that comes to -15.3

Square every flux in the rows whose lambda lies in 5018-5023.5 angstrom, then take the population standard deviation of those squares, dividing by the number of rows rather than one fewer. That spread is 42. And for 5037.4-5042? 26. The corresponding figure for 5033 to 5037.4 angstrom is 58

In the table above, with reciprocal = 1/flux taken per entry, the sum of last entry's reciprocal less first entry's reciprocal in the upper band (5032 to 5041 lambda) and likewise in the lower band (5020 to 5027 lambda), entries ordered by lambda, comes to 0.006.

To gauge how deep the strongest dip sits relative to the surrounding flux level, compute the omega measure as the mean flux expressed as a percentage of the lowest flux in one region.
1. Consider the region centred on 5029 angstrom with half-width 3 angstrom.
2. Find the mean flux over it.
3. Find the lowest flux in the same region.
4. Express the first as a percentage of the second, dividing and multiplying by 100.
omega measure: 110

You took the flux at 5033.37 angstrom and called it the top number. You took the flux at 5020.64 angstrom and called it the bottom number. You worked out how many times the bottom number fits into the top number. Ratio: 0.95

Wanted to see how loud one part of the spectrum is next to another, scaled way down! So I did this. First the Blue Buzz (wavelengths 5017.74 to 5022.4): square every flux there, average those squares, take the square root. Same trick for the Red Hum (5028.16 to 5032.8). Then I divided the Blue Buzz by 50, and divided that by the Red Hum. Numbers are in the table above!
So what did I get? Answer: 0.0186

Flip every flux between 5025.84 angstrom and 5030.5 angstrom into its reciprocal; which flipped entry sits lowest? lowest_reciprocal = 0.061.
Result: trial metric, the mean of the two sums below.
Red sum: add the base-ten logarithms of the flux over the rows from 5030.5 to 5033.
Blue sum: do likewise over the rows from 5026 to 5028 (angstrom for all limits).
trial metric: 2.39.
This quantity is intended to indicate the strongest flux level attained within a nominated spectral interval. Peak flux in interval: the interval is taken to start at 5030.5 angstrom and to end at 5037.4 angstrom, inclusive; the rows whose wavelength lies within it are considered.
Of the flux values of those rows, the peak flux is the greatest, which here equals 19.18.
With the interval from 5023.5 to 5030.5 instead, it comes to 20.37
